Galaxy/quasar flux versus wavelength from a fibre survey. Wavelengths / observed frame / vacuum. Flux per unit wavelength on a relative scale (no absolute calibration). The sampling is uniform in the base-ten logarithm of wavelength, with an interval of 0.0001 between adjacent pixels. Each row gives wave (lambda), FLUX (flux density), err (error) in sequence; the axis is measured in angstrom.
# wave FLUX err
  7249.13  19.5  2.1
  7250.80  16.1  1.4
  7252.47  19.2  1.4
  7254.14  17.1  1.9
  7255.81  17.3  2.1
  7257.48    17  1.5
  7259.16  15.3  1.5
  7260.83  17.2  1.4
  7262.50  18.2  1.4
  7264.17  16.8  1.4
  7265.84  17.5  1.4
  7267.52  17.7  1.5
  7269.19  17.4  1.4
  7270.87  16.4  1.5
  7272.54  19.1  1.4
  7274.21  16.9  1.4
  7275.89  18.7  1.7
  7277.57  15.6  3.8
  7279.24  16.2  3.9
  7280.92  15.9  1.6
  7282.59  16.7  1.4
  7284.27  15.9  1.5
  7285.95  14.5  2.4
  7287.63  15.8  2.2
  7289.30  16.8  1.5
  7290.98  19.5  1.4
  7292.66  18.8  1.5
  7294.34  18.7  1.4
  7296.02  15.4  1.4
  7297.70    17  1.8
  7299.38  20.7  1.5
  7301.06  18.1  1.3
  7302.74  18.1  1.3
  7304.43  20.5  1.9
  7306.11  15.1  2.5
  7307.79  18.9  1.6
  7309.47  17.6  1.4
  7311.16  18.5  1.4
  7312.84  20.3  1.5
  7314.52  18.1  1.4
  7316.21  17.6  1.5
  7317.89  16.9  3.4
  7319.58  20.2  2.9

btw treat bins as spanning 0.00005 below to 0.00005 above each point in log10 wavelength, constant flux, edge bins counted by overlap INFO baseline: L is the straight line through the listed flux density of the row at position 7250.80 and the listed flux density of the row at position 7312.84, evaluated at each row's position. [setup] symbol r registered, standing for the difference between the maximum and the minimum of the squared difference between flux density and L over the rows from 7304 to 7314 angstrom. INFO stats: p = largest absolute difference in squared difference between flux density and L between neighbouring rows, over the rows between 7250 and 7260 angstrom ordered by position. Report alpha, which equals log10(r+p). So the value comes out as 1.50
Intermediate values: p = 8.9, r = 23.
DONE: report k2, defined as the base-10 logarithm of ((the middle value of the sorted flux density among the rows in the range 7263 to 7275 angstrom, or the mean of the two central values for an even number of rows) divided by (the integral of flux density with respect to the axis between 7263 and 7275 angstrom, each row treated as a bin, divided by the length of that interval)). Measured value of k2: -0.001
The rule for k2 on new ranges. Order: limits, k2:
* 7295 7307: 0.006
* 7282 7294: -0.006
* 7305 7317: 0.001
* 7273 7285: -0.012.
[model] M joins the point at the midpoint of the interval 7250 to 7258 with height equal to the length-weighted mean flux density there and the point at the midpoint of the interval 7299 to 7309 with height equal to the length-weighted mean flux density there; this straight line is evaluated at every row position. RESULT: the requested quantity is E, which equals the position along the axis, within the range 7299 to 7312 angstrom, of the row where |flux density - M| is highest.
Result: 7306.11 angstrom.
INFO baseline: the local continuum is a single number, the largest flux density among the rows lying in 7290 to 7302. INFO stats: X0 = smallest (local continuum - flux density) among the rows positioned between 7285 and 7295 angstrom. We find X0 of 1.2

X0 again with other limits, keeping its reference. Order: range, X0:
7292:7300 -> 0.0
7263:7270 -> 3.0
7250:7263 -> 1.5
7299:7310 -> 0.0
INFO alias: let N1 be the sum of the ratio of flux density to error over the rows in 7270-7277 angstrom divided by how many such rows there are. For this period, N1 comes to 11.9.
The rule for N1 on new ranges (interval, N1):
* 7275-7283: 8.2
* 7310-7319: 11.3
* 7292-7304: 12.6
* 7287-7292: 10.8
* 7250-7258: 10.8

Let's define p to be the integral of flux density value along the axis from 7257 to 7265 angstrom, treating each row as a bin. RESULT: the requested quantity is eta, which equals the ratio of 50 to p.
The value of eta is 0.37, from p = 135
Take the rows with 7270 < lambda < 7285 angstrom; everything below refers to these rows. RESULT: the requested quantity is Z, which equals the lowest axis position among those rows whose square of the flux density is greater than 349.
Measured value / 7272.54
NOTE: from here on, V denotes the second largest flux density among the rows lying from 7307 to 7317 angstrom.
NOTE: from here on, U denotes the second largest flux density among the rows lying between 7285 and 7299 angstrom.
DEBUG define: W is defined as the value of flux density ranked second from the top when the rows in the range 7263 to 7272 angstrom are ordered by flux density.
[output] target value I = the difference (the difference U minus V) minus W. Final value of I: -17.6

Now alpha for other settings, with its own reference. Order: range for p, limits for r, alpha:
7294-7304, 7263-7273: 1.21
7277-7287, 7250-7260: 1.27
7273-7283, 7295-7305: 1.26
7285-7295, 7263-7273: 1.02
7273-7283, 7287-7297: 1.27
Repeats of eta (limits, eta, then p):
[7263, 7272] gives 0.32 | 155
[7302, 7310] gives 0.35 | 144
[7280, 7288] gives 0.40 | 126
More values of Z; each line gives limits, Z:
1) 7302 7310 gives 7304.43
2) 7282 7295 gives 7290.98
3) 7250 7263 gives 7252.47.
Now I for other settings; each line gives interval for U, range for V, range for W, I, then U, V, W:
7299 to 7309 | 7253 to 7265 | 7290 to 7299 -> -15.6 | 20.5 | 17.3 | 18.8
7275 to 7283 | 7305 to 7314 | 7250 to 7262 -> -19.5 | 16.7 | 18.9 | 17.3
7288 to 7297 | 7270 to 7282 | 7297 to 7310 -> -20.4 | 18.8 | 18.7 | 20.5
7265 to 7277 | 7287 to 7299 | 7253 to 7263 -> -17.4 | 18.7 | 18.8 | 17.3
